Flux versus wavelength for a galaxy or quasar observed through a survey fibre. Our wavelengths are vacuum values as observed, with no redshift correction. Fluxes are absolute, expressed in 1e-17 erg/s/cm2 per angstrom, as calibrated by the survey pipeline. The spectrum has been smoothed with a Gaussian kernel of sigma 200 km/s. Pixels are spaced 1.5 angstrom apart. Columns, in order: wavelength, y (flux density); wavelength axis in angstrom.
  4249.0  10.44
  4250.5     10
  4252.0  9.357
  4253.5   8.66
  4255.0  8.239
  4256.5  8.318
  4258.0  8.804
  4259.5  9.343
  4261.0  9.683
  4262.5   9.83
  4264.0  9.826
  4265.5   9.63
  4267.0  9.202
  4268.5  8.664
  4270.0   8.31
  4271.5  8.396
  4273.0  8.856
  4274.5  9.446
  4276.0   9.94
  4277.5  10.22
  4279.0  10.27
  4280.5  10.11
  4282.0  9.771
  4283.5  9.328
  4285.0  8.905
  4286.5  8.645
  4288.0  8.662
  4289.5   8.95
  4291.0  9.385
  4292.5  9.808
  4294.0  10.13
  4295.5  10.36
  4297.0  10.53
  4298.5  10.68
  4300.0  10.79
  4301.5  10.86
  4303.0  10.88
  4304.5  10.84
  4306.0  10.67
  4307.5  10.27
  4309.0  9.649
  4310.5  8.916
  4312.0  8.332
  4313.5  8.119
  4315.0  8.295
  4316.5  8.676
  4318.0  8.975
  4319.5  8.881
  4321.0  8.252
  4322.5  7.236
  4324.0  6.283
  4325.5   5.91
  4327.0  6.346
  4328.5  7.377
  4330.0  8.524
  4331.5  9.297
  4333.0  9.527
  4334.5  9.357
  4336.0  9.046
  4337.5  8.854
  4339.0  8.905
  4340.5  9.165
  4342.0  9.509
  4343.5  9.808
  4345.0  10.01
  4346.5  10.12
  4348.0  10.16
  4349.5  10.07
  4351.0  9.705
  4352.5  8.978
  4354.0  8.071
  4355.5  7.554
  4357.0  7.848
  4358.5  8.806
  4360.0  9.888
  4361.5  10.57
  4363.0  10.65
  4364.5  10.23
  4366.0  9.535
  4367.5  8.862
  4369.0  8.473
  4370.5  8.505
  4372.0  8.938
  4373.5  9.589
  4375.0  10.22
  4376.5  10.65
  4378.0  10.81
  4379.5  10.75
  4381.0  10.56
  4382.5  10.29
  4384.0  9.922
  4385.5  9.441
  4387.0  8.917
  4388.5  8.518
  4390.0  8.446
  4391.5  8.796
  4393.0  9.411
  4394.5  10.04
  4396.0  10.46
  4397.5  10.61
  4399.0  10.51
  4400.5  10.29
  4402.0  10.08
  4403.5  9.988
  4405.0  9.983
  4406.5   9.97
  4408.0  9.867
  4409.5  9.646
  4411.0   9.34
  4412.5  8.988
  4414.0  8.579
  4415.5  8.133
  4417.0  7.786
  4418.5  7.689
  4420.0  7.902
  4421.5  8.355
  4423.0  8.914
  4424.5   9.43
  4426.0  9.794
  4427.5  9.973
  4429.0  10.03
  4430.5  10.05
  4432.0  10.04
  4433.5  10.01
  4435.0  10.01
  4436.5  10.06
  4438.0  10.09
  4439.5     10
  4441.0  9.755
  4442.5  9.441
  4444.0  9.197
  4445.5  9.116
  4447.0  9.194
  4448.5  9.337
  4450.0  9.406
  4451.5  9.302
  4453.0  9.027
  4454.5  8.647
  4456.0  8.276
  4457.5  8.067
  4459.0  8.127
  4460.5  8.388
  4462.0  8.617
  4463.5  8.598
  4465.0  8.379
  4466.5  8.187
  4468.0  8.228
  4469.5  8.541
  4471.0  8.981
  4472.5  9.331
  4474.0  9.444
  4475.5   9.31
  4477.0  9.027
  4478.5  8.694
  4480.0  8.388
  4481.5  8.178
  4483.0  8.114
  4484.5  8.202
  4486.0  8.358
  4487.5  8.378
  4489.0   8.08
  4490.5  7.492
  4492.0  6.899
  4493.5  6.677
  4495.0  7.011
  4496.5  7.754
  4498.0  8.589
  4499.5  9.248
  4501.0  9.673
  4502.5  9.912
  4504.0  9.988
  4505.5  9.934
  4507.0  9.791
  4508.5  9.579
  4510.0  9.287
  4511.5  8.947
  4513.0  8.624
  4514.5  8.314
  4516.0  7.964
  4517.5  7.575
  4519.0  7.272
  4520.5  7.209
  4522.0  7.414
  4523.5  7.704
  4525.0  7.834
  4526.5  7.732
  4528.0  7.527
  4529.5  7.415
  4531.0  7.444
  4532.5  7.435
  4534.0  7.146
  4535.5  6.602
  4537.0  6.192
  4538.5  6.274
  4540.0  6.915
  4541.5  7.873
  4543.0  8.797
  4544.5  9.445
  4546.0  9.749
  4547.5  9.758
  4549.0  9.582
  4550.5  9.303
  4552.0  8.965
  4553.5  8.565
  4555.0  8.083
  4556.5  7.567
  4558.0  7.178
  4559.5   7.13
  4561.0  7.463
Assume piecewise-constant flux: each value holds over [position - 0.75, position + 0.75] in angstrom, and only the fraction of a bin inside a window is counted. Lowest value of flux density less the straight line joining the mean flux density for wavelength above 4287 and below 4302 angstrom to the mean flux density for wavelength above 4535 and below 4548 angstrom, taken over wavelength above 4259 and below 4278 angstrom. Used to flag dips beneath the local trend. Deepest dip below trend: -1.9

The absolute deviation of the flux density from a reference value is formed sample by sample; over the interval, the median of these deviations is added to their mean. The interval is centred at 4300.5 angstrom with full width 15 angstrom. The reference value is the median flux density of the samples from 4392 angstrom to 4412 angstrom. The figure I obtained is 1.30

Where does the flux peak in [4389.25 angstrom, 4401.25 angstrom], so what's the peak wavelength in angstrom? 4397.5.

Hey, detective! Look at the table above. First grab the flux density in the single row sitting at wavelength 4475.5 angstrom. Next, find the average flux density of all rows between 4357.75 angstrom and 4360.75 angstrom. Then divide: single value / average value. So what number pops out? 1.00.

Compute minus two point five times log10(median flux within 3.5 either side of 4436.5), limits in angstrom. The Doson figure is -2.50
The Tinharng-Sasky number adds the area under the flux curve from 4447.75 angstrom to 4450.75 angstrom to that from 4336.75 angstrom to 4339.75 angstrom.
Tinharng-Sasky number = 55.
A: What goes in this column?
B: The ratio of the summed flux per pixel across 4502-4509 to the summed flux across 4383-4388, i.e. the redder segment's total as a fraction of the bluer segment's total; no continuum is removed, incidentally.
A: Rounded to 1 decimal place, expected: 1.7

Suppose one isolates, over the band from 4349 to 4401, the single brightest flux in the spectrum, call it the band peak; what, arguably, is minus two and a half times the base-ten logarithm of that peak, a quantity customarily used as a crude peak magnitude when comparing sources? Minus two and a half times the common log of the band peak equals -2.58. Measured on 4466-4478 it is -2.44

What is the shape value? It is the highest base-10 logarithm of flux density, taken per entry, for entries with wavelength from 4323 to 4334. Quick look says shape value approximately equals 0.979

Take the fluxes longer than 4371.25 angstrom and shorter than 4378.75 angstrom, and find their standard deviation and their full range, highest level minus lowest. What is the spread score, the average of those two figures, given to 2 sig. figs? 1.3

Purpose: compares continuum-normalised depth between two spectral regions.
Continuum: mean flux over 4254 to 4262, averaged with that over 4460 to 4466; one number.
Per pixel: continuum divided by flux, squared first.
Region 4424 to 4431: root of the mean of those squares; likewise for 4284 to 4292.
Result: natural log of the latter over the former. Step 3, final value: 0.10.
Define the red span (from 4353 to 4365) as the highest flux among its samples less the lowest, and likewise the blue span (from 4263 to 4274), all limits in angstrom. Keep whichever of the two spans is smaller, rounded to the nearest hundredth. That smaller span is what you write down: 1.52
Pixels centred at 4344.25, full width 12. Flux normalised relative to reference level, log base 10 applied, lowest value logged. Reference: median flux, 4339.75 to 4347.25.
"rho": -0.042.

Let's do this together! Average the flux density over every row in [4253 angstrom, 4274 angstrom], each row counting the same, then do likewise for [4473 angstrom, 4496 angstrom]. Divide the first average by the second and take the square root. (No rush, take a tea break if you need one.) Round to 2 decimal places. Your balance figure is 1.05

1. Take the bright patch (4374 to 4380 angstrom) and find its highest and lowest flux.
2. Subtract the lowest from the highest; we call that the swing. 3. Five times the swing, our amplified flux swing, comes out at 3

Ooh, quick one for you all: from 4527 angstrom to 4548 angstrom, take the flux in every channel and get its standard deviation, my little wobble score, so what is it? 1.2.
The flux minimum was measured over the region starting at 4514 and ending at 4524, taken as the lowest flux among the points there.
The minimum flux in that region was 7.209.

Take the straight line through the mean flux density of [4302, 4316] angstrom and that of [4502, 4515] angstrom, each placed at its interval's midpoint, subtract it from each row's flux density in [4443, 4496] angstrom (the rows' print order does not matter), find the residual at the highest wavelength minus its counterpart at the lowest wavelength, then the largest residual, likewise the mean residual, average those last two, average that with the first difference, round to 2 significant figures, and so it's -1.3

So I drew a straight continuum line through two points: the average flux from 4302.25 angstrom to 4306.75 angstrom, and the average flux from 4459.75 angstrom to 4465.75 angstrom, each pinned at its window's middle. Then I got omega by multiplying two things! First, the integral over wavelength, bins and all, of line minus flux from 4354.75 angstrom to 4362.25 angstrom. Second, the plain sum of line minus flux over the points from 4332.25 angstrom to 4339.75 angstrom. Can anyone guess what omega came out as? 49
